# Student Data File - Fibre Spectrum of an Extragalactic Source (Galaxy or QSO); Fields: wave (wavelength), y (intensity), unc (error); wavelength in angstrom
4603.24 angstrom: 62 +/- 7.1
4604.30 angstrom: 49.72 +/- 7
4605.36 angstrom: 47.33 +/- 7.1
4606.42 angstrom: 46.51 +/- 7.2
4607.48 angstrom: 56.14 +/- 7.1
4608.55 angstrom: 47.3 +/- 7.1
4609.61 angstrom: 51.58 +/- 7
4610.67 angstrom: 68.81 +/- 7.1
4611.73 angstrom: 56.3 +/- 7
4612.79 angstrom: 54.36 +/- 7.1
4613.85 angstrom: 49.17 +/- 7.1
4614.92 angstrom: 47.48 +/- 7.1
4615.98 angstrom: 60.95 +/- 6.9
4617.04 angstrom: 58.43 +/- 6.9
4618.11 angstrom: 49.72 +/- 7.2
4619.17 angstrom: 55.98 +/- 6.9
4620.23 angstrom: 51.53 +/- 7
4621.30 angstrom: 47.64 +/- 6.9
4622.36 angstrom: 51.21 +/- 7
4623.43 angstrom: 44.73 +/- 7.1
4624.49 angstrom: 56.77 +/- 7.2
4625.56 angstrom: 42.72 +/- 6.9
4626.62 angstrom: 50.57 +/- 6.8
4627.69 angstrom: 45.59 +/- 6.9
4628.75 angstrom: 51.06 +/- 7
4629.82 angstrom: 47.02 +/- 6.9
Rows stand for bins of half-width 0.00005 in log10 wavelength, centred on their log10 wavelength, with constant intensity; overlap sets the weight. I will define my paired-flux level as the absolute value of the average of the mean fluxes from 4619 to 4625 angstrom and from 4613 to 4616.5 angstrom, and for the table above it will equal 52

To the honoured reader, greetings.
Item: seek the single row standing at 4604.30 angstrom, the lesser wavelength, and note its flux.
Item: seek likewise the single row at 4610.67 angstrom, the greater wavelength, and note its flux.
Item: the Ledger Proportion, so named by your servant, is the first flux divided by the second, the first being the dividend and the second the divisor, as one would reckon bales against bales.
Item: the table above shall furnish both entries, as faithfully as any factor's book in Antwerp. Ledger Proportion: 0.72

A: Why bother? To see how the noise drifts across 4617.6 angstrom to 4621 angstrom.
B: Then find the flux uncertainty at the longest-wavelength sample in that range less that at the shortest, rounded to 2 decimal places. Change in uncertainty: -0.20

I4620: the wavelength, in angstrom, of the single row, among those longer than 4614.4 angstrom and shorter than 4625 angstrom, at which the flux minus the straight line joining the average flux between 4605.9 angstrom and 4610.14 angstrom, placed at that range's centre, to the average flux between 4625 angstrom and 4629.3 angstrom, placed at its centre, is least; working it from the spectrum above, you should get 4623.43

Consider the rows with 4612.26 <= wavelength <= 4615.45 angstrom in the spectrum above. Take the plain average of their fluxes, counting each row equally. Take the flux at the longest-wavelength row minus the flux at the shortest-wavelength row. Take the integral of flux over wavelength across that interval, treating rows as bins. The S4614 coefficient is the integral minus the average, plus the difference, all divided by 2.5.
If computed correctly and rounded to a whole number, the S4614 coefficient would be 41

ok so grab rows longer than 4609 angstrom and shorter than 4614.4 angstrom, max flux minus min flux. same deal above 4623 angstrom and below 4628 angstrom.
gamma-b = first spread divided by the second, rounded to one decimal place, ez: 1.4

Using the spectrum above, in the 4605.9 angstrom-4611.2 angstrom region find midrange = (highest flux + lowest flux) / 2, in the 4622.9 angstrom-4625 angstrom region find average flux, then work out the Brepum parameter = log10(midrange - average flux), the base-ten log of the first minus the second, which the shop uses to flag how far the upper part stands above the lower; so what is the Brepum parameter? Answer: 0.84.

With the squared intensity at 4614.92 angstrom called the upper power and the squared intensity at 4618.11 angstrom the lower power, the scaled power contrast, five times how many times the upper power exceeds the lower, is 4.6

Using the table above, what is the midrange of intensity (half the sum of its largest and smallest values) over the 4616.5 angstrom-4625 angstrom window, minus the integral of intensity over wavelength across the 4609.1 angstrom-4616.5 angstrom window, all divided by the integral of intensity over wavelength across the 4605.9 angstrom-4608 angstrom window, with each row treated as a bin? -3.3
